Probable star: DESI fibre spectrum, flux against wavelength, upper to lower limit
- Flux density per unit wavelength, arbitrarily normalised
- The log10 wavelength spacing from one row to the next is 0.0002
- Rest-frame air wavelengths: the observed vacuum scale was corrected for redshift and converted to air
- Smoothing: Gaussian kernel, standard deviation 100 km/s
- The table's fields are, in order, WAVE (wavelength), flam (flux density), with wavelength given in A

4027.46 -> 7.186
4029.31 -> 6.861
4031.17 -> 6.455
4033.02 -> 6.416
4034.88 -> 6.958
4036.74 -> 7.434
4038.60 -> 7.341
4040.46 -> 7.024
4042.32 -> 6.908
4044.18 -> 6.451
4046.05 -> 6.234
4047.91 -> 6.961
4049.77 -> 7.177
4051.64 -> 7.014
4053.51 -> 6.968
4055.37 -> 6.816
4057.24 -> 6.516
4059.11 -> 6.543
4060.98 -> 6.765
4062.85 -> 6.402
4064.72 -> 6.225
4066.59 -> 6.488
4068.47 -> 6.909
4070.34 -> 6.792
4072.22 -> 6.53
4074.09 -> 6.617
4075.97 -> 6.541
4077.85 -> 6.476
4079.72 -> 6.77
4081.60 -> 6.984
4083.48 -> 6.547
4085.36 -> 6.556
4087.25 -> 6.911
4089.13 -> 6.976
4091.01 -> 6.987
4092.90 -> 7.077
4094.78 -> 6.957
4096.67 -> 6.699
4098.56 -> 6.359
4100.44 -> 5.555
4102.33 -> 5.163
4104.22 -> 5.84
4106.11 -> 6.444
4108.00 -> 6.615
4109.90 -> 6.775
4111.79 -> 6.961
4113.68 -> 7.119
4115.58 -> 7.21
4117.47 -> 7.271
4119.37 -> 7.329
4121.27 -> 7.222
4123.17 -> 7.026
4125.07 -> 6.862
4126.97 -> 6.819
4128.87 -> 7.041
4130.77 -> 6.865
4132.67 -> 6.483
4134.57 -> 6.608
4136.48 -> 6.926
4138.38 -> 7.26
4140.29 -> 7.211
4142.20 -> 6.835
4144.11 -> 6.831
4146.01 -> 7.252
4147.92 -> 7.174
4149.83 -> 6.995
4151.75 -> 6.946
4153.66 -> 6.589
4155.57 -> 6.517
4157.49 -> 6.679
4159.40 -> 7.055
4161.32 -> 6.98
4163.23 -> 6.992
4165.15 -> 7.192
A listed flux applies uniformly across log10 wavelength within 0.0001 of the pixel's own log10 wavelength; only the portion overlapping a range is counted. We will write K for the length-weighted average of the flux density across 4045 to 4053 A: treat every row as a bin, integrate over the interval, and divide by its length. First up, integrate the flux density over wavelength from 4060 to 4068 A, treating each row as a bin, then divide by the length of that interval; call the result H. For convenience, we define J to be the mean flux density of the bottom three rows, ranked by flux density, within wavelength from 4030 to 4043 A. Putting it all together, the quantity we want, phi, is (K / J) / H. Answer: 0.160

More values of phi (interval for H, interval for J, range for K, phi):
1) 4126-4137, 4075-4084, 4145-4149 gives 0.163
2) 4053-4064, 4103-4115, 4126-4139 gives 0.164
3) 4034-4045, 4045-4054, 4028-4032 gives 0.142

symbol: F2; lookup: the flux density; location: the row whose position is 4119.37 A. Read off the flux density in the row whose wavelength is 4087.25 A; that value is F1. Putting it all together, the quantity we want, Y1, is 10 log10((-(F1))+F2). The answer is -3.8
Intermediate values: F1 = 6.911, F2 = 7.329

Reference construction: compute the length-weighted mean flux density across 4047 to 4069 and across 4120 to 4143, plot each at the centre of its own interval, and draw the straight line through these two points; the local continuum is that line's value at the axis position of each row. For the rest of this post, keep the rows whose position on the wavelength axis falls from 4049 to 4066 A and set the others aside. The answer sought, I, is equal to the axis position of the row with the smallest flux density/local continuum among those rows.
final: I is 4064.72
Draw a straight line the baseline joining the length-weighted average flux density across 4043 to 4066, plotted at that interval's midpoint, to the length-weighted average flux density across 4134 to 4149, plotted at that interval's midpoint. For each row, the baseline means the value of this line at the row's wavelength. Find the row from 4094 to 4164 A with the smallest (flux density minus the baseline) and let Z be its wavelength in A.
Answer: 4102.33 A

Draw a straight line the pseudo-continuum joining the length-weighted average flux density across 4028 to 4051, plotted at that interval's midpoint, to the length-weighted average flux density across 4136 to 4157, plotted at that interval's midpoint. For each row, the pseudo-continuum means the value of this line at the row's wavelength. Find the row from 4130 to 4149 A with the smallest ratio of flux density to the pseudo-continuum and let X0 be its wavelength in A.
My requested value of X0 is 4132.67 A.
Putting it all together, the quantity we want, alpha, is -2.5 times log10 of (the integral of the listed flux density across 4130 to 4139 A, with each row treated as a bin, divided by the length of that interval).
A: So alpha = -2.08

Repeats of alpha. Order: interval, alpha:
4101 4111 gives -1.97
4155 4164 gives -2.09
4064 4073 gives -2.05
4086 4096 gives -2.11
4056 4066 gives -2.03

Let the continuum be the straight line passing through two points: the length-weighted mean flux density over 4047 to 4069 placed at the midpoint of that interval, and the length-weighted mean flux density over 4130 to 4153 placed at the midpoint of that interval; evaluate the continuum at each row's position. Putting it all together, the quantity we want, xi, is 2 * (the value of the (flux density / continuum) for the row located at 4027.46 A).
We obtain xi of 2.16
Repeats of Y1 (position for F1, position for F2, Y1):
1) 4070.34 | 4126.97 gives -15.7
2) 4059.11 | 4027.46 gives -1.9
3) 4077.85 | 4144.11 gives -4.5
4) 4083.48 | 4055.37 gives -5.7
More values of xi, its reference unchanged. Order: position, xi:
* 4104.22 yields 1.71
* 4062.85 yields 1.90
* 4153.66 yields 1.89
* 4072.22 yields 1.93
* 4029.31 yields 2.06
